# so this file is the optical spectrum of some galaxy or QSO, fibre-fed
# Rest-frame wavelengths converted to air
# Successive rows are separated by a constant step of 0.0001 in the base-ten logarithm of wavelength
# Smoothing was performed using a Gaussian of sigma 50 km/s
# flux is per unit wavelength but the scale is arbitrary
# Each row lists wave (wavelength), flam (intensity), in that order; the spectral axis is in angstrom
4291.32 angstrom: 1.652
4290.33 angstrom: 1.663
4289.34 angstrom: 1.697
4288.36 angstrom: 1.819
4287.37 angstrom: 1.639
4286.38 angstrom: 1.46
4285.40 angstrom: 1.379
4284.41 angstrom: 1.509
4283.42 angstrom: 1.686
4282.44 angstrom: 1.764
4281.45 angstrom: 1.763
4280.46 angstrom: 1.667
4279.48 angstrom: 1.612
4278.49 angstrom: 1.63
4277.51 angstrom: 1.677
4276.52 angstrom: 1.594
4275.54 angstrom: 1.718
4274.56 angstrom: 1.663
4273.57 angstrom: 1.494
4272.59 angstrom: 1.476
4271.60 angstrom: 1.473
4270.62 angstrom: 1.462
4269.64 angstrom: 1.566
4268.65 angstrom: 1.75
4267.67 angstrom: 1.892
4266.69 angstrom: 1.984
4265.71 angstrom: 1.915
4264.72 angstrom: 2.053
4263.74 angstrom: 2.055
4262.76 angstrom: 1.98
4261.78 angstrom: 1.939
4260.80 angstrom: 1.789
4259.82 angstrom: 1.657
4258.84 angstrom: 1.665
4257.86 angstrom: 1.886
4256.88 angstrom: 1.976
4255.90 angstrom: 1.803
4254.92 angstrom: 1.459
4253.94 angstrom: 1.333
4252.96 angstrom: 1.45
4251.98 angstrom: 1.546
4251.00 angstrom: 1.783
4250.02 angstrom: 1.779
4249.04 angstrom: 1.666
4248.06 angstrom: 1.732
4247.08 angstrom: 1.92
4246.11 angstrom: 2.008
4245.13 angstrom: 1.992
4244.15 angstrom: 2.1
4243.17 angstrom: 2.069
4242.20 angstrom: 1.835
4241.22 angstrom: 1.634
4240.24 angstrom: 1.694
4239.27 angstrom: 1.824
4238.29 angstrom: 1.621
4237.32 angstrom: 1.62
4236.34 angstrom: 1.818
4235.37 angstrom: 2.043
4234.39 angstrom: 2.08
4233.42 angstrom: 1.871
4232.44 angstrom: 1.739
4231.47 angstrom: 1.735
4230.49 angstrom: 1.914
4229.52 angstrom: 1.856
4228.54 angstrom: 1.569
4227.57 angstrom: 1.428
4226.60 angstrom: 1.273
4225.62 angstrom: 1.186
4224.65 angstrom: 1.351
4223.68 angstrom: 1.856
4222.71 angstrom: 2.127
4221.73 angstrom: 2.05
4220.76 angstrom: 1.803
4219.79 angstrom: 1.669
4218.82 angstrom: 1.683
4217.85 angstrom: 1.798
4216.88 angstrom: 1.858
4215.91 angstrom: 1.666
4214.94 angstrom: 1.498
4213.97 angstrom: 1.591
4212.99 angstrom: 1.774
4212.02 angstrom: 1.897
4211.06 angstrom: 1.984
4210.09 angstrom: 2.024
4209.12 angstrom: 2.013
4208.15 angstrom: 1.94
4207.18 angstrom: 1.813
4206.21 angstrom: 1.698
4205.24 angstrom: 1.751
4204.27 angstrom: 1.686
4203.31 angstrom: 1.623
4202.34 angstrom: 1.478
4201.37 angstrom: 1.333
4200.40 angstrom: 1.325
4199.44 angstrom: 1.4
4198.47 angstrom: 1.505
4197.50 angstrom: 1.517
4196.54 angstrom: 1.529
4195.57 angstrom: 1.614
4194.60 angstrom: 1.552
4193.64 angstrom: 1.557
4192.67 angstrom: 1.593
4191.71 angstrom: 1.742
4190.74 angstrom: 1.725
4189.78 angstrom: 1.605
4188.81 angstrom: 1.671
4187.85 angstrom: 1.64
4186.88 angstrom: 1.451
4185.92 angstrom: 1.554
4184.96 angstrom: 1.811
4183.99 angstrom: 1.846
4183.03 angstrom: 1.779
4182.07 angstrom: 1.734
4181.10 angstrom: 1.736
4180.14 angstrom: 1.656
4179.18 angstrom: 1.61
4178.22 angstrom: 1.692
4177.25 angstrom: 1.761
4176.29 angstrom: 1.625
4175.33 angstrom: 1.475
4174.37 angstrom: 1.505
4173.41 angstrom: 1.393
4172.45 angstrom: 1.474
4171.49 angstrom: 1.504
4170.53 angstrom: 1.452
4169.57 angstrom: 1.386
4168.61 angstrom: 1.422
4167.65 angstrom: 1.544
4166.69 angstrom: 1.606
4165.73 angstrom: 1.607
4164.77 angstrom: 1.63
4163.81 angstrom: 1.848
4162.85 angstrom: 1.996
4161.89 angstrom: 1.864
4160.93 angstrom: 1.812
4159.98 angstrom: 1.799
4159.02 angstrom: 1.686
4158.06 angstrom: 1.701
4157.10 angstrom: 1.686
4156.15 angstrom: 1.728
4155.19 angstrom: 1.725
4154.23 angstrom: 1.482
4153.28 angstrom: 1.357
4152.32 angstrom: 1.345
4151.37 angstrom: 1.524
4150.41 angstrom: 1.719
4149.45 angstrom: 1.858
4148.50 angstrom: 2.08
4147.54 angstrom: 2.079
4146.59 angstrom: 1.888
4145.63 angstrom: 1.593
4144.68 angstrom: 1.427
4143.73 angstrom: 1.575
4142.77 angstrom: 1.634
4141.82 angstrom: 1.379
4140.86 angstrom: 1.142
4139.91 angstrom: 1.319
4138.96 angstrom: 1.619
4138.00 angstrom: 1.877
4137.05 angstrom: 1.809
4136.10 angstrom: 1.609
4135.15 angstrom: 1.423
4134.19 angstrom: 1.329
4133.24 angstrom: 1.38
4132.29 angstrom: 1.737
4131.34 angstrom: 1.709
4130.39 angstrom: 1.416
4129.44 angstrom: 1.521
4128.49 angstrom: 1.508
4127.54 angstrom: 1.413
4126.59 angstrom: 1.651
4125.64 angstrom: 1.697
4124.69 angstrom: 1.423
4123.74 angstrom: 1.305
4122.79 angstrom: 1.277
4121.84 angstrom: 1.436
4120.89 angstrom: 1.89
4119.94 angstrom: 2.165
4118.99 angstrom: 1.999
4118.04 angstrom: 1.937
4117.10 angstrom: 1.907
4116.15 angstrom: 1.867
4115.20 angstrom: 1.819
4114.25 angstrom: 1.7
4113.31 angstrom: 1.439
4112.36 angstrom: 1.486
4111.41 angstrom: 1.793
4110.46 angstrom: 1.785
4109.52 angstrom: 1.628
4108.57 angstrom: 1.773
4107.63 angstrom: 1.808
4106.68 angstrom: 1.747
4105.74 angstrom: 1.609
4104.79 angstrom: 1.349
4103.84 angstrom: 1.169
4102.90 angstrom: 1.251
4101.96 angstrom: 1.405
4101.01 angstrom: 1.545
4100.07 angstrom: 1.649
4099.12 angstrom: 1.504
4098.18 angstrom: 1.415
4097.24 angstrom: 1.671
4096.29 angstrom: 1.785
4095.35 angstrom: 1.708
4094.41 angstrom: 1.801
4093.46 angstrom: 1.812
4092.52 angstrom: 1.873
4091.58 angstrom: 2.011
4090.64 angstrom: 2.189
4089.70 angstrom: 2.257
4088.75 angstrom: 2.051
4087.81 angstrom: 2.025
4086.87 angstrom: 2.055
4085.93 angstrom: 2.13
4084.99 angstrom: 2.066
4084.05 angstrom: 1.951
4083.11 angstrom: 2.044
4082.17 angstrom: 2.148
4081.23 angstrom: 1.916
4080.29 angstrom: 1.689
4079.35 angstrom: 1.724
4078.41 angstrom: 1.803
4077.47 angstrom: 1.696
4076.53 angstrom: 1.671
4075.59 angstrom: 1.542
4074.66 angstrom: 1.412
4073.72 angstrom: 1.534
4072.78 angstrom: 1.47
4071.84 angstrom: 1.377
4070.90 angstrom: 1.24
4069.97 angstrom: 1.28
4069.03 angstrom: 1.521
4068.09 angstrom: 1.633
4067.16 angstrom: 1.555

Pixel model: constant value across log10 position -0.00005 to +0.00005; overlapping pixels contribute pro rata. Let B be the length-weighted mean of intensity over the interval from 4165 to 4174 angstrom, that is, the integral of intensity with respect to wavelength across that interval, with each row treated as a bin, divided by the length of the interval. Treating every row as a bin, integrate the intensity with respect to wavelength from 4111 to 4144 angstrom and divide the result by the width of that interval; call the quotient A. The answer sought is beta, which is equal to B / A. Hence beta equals 0.93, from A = 1.60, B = 1.49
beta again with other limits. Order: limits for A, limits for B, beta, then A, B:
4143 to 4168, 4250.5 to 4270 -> 1.05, 1.70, 1.78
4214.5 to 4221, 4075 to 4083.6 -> 1.05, 1.71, 1.80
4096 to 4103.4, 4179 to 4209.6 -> 1.08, 1.52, 1.64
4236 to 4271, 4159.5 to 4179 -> 0.91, 1.79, 1.62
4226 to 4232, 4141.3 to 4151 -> 1.06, 1.62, 1.72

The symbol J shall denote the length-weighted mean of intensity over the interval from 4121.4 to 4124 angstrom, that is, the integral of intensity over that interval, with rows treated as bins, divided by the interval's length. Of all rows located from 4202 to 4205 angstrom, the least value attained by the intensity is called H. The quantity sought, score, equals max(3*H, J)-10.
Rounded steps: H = 1.478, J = 1.3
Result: -5.6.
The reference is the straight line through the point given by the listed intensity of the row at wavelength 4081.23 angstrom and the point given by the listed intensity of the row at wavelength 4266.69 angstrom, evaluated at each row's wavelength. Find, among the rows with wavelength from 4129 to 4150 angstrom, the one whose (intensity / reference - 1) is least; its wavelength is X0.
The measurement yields 4140.86 angstrom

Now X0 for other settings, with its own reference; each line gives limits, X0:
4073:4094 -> 4074.66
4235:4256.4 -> 4253.94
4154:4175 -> 4169.57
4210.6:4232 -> 4225.62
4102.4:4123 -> 4103.84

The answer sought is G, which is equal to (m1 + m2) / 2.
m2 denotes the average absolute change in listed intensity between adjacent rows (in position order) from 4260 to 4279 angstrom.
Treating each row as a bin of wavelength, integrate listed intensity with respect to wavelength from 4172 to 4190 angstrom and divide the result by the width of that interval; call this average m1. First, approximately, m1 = 1.63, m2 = 0.08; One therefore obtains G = 0.86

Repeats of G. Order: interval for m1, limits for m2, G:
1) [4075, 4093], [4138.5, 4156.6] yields 1.05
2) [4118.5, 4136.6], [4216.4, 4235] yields 0.87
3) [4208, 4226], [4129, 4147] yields 0.98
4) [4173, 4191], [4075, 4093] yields 0.88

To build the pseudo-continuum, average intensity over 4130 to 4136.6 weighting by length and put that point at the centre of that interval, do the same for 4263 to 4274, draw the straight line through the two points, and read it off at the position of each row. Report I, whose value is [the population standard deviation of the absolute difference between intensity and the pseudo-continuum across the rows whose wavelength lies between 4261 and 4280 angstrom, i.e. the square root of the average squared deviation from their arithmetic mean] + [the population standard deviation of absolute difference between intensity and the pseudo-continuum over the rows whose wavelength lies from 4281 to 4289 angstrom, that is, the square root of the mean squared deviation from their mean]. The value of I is 0.23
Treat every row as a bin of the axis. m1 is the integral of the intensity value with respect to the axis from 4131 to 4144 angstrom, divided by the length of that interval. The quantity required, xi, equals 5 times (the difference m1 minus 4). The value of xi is -12.3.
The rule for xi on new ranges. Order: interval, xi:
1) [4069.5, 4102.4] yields -11.2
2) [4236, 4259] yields -11.2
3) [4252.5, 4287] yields -11.5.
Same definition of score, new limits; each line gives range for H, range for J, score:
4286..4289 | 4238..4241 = -5.6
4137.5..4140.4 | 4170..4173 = -6.0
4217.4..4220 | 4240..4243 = -5.0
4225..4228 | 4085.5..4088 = -6.4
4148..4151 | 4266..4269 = -4.8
